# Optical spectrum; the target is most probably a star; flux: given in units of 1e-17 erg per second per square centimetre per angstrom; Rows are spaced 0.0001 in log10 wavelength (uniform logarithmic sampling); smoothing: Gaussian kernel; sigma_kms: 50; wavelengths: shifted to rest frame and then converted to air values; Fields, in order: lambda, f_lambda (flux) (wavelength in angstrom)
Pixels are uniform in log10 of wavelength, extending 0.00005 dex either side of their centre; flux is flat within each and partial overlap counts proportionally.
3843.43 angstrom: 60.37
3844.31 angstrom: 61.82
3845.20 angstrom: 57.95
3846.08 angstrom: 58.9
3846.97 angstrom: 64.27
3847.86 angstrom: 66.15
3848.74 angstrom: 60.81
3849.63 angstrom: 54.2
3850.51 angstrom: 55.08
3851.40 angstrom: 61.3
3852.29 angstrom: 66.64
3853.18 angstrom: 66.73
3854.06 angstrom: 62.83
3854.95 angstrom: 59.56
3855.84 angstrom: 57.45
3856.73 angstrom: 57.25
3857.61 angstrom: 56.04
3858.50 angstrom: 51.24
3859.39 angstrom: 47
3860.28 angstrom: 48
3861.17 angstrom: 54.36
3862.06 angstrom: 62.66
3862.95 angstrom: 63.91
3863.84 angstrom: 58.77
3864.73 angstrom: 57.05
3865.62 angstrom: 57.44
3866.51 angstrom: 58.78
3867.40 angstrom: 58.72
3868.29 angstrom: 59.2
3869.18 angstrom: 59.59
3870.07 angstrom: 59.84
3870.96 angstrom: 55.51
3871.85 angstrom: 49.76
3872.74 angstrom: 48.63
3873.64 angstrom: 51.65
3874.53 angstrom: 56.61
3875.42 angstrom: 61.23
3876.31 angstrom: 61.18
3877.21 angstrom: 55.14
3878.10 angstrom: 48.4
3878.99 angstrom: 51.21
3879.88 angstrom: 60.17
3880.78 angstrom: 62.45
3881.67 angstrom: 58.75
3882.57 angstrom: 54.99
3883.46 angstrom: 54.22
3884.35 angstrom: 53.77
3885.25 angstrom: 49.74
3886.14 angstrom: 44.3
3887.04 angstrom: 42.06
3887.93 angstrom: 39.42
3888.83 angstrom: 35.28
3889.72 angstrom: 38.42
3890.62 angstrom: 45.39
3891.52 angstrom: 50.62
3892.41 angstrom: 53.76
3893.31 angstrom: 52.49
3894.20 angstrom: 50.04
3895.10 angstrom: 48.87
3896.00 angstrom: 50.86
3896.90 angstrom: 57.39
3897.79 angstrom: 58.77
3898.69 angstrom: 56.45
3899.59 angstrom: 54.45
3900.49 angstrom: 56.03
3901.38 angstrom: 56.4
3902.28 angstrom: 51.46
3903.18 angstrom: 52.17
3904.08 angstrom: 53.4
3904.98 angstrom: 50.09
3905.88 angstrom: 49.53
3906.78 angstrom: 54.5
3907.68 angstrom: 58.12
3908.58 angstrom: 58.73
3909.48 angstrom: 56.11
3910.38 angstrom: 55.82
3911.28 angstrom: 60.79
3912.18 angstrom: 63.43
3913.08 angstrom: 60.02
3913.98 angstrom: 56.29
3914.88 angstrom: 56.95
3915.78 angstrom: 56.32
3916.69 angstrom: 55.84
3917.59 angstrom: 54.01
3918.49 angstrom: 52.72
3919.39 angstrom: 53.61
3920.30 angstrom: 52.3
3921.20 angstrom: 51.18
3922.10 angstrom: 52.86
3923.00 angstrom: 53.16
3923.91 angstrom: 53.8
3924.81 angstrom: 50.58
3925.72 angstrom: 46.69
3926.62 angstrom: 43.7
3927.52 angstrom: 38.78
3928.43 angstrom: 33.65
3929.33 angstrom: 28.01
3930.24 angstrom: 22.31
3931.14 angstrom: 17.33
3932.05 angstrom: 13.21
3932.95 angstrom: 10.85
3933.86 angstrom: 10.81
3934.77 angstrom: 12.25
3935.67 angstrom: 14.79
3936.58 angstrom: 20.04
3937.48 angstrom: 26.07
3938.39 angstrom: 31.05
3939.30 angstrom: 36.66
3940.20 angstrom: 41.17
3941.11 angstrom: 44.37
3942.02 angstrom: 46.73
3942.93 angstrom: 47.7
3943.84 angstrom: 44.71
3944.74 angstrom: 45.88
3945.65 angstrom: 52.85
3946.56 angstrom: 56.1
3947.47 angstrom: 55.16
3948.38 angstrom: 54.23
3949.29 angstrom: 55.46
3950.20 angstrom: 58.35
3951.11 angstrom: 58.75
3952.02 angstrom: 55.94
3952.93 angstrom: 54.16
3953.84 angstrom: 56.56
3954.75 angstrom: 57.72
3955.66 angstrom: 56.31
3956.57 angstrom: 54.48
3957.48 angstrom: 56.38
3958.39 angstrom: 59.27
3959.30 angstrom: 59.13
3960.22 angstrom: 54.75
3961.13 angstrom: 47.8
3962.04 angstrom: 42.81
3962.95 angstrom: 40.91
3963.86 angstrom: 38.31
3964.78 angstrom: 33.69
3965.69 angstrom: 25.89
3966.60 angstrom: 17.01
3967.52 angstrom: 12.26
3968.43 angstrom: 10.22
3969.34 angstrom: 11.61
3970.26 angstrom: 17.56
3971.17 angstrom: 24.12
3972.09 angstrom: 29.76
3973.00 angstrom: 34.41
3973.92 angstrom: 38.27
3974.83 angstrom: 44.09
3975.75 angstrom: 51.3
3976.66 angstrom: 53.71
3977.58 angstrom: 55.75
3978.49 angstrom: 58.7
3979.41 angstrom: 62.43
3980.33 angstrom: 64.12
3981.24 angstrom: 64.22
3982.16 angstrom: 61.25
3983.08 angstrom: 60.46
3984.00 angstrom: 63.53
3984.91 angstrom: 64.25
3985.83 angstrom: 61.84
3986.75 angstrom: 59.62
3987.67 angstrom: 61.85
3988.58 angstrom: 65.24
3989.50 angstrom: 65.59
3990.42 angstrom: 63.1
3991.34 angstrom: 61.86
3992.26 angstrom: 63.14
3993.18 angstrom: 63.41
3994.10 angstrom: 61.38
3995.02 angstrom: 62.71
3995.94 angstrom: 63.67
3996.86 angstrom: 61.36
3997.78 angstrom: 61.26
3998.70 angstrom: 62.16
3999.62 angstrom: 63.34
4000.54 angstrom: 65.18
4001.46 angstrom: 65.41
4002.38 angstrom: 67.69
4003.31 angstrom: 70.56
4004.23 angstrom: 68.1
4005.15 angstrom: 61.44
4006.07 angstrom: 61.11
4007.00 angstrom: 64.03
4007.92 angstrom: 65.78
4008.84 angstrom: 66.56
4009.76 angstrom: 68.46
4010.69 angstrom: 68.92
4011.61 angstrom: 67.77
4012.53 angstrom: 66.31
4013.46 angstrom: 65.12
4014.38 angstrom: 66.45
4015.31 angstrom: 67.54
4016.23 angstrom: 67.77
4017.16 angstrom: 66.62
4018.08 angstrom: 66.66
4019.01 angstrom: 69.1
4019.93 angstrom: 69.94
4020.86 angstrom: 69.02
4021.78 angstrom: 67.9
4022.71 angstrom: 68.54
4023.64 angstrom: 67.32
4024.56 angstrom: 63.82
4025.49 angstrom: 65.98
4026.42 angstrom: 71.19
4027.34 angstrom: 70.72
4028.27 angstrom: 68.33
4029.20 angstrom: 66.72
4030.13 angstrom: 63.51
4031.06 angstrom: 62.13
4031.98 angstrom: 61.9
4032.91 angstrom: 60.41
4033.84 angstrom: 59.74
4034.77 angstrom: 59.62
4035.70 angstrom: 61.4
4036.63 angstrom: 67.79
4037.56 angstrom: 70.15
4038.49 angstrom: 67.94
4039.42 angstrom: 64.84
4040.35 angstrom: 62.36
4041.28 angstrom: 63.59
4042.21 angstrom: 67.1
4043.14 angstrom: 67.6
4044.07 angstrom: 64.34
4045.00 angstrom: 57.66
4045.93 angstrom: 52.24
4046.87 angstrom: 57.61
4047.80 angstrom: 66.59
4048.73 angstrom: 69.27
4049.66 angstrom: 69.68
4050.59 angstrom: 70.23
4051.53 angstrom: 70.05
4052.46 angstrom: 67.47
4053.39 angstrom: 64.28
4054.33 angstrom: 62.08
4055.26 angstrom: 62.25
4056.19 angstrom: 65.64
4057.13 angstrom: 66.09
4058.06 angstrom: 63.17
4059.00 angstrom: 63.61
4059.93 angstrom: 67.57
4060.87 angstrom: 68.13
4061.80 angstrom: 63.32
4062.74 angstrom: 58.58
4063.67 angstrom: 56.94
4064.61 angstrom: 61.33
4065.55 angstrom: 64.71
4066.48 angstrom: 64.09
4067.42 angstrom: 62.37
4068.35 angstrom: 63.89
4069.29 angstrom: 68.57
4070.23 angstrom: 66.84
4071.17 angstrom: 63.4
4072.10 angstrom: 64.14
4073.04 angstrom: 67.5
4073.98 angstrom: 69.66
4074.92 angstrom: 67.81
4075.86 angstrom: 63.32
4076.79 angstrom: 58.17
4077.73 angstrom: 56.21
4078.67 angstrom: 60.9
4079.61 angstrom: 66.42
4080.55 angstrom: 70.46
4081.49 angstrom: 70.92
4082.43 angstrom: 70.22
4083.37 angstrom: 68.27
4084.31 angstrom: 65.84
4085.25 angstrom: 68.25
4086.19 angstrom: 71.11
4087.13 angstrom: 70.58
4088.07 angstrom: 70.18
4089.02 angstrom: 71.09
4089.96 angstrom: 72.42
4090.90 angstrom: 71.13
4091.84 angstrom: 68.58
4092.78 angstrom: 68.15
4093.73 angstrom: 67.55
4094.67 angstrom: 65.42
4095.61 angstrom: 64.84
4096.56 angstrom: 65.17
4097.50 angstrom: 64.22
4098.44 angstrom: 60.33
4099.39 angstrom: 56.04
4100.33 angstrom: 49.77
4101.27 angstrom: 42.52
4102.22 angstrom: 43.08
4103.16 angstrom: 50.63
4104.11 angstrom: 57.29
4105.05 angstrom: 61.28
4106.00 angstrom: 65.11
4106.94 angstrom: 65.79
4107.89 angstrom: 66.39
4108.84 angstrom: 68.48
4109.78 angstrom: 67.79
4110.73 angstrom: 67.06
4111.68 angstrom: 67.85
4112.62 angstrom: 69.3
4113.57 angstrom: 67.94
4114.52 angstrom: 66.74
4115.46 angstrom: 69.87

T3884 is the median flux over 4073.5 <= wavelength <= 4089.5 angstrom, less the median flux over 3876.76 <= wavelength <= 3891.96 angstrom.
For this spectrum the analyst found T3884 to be 18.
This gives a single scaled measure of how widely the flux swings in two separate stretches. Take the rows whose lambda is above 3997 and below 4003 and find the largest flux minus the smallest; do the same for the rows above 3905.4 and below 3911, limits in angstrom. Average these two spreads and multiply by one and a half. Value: 12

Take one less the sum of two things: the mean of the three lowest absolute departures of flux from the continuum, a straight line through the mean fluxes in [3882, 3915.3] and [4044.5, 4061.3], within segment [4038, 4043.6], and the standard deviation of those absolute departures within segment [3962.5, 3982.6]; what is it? -16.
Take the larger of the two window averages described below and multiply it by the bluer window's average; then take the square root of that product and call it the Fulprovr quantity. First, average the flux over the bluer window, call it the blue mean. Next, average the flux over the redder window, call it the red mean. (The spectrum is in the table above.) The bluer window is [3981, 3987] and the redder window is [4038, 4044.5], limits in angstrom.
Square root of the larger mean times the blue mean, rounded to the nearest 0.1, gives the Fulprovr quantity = 63.8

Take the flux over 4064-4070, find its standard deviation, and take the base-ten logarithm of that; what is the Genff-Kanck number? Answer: 0.4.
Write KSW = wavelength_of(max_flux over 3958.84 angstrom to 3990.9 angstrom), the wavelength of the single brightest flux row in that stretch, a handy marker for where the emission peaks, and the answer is 3989.50 angstrom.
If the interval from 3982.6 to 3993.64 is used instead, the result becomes 3989.50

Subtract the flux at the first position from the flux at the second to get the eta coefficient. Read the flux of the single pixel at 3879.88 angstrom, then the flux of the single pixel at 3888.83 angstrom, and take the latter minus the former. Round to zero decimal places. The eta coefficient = -25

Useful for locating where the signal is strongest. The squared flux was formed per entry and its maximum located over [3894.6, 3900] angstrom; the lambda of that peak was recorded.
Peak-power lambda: 3897.79 angstrom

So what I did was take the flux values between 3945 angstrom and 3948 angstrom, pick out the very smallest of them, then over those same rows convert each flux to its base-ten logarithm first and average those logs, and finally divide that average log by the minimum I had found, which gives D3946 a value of 0.033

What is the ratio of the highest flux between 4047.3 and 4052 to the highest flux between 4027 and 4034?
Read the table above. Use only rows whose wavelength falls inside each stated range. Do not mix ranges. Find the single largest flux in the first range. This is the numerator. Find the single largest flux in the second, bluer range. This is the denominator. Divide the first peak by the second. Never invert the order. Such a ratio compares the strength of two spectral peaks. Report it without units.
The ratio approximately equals 0.99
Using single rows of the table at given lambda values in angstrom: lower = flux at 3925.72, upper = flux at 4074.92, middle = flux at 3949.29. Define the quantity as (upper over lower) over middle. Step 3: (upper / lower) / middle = 0.0262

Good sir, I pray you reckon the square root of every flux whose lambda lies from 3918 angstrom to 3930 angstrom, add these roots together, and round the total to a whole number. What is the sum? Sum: 89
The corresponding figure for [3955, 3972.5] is 111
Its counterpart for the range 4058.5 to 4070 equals 96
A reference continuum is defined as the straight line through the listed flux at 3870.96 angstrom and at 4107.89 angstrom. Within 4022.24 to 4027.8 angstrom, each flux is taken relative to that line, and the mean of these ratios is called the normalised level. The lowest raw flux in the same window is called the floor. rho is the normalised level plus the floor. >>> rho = 65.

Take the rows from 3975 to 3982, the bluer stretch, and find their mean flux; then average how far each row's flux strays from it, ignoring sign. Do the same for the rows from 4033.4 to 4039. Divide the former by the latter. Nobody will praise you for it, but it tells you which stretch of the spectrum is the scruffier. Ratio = 1.0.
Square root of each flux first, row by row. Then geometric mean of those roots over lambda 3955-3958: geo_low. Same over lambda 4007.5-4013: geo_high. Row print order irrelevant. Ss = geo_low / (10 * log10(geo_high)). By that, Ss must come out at 0.817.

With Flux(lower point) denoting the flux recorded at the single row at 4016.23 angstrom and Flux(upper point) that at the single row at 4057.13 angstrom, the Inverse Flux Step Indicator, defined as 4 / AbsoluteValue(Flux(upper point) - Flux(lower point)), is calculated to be 2.4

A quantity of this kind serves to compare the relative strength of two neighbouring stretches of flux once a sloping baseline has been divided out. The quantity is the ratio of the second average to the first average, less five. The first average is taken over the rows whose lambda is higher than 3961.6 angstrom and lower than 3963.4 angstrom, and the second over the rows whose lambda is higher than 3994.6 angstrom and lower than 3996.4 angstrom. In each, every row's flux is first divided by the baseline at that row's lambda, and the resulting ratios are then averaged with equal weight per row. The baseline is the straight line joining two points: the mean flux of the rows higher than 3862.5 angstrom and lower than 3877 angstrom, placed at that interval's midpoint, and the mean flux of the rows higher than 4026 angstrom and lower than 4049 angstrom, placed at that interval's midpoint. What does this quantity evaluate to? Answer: -3.52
